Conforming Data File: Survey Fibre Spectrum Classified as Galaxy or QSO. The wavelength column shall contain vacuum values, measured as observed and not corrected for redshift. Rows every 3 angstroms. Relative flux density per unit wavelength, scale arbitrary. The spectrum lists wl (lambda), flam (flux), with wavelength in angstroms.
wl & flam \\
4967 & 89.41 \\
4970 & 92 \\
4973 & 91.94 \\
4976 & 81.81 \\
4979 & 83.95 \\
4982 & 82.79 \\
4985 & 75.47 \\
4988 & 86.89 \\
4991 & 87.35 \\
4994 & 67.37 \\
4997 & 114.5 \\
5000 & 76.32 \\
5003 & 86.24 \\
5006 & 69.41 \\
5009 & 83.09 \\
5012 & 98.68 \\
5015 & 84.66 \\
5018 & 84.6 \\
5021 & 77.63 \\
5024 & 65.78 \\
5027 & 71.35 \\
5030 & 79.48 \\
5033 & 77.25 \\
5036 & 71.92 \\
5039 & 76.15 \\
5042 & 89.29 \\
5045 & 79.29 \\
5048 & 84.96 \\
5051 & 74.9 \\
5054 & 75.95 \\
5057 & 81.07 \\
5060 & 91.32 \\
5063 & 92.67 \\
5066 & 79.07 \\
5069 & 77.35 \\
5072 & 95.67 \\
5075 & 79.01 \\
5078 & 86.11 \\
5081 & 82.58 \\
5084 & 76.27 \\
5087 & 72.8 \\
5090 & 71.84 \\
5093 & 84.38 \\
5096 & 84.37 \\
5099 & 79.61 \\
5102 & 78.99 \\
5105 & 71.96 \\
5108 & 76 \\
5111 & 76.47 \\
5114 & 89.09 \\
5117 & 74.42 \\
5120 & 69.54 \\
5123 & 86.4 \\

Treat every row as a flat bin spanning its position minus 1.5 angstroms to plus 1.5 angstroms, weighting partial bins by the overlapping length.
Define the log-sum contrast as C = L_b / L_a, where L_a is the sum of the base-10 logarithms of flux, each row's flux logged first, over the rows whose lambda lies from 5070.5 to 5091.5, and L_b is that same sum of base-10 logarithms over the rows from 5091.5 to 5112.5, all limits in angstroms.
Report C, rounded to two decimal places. 1.00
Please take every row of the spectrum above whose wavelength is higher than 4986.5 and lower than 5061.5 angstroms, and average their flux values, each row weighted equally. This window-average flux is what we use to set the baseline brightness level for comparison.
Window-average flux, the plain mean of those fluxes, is 81.4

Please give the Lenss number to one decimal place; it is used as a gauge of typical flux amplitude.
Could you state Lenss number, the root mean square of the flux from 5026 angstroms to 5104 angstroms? 80.8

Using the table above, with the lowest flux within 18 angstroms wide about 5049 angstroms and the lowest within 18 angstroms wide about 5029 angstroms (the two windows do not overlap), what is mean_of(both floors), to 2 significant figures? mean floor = 70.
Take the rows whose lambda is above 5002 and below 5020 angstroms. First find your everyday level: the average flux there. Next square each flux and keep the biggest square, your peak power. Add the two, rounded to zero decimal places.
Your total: 9822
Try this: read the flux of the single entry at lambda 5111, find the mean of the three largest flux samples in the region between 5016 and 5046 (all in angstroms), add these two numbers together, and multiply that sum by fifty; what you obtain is 8046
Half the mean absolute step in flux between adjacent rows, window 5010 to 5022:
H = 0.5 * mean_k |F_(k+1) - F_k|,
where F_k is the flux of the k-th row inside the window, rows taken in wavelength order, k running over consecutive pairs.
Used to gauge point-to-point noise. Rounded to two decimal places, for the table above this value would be 3.51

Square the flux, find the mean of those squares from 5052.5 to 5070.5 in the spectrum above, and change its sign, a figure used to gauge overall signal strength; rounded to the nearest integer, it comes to -6917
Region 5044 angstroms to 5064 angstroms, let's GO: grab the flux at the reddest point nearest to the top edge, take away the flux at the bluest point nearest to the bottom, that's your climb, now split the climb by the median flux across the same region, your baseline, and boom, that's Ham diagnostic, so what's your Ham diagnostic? 0.17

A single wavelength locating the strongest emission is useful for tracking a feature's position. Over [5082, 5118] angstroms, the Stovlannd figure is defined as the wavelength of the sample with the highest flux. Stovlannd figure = 5114 angstroms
